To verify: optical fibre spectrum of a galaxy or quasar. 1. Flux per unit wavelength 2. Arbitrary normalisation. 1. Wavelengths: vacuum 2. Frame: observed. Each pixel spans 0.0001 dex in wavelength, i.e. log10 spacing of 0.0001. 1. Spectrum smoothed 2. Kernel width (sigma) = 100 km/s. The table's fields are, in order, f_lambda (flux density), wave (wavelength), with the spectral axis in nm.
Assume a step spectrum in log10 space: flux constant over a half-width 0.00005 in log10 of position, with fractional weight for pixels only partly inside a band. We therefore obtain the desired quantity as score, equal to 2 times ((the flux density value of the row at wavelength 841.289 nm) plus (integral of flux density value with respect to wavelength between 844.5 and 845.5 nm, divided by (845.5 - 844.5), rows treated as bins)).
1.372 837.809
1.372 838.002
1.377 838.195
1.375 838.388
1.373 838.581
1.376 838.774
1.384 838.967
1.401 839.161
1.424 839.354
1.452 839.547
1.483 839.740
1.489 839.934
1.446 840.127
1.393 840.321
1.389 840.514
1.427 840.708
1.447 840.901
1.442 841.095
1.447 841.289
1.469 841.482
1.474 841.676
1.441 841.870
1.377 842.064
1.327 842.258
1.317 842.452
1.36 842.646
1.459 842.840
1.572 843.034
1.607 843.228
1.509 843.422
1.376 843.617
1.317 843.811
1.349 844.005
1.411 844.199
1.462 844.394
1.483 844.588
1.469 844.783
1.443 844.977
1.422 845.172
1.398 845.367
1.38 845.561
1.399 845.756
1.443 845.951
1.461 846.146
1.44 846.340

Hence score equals 5.77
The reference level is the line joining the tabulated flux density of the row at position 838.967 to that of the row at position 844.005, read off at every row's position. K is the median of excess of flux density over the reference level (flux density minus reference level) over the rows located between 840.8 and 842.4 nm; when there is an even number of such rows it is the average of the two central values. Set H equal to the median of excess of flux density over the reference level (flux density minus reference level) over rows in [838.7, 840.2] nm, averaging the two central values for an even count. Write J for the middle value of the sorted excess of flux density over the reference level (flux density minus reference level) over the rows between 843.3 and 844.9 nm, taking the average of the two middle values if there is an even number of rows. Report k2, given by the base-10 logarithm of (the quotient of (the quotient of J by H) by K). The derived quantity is 1.3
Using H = 0.056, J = 0.09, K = 0.077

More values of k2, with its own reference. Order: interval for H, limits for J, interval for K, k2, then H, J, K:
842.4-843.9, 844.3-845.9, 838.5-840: 1.7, 0.063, 0.09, 0.031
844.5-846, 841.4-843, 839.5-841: 0.9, 0.091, 0.05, 0.071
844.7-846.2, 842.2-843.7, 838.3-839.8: 1.9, 0.091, 0.06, 0.009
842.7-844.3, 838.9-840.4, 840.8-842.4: 0.9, 0.083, 0.06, 0.077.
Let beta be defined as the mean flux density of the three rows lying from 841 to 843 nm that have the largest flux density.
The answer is 1.47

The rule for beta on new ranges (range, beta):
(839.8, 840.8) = 1.45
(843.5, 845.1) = 1.47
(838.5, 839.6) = 1.43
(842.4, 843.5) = 1.56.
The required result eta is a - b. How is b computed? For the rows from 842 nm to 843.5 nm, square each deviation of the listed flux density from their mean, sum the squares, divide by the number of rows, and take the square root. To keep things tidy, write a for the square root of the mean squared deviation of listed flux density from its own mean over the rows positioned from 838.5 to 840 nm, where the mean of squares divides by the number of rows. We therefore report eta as -0.061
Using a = 0.044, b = 0.105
